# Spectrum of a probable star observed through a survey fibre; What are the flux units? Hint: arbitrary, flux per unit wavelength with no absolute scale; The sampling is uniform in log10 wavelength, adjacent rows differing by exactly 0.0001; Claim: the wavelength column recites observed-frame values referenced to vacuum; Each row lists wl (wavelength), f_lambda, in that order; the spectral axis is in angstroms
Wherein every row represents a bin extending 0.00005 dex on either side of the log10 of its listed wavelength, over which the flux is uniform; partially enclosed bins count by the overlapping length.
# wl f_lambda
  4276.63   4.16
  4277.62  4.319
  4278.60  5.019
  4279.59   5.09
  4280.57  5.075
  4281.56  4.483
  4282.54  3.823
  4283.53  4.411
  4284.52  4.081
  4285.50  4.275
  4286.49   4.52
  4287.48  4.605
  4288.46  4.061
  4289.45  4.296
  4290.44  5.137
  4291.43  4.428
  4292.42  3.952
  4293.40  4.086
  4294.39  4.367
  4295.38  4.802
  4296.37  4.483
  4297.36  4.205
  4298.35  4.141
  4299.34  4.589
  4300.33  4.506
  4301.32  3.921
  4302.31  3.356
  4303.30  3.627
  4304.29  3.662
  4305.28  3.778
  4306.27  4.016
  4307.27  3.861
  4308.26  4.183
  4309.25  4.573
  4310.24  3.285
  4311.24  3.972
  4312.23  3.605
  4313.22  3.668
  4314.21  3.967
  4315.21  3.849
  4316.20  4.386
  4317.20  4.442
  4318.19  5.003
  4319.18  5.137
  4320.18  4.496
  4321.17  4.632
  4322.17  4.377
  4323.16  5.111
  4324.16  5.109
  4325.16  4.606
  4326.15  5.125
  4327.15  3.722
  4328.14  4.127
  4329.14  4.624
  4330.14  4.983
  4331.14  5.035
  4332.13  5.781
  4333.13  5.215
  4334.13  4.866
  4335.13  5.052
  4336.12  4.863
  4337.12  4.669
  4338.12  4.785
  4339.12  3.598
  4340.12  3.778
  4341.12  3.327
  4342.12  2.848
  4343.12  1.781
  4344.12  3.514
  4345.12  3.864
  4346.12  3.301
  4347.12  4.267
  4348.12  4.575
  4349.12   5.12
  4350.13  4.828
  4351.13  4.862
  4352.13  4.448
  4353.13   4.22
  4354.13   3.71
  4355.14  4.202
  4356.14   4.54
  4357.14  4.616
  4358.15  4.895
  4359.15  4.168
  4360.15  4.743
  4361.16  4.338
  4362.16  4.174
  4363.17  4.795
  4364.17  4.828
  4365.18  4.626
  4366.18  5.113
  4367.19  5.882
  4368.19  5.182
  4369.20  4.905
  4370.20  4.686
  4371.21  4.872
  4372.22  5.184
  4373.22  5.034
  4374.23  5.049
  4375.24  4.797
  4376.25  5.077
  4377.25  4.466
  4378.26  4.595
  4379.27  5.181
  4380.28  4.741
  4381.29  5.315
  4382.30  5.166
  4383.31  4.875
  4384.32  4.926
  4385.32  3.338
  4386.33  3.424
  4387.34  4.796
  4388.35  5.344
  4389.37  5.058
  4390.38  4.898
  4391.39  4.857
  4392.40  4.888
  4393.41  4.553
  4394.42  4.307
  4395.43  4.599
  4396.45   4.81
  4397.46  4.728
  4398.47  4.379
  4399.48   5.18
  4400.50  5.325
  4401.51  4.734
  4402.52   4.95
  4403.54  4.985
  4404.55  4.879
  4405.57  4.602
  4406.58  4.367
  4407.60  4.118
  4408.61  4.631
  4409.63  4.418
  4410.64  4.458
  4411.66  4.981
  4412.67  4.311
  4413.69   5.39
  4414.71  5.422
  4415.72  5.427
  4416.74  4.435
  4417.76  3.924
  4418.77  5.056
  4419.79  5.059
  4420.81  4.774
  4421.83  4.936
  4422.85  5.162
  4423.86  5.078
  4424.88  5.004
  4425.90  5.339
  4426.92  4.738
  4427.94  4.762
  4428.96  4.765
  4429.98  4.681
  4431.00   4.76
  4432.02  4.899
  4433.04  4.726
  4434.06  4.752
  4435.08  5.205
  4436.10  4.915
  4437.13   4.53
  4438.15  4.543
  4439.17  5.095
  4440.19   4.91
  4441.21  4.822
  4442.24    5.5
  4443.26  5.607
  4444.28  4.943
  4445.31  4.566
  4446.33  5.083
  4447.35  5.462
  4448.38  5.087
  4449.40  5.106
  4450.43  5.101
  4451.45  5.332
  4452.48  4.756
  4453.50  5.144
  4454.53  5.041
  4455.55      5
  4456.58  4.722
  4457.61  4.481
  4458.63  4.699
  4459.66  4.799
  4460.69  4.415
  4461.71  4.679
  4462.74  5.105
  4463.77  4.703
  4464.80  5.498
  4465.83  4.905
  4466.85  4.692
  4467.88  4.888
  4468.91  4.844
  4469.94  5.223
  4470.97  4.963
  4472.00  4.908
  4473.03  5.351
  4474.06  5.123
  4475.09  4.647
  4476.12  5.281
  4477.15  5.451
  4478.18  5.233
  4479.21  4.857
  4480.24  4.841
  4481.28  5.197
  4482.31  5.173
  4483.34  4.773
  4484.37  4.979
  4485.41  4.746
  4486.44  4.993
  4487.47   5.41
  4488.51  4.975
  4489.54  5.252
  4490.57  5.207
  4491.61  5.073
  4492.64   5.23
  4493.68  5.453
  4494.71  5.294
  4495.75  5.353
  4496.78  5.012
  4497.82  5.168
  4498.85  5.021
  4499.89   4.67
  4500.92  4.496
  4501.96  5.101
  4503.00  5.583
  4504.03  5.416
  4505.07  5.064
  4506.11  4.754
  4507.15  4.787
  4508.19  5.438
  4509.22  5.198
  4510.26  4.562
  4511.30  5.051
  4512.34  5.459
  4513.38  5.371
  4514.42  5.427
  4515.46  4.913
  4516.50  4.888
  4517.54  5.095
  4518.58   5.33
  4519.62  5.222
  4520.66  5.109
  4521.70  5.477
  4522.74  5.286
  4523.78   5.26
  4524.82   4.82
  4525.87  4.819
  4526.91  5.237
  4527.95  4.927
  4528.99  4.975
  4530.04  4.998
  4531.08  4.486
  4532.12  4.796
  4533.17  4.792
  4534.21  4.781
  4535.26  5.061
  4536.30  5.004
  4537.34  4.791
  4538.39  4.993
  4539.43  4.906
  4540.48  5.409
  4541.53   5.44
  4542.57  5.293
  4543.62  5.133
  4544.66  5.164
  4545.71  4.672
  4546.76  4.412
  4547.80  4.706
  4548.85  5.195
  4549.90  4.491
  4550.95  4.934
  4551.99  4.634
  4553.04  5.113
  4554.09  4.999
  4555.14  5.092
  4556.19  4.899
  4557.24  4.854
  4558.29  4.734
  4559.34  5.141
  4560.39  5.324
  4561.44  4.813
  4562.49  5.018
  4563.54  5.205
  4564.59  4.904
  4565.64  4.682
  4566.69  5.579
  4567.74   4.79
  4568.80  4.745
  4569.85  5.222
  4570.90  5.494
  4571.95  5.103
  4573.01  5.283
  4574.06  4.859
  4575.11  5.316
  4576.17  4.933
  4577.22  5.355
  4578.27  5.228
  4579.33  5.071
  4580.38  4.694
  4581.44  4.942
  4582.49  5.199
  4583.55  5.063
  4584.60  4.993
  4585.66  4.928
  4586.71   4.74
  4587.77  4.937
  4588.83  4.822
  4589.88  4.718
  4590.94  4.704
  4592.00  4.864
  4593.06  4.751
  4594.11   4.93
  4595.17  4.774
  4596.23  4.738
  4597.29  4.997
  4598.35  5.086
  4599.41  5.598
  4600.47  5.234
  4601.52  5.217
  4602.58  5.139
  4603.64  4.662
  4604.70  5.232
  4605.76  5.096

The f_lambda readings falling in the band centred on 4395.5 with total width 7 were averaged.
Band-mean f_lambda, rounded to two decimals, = 4.61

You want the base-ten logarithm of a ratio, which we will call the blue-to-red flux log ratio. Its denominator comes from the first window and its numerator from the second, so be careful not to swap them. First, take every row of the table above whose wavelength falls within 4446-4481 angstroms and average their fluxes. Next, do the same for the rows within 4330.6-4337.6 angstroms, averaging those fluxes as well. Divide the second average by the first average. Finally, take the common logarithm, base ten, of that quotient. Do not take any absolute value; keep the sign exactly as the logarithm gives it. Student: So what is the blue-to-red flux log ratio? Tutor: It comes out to 0.01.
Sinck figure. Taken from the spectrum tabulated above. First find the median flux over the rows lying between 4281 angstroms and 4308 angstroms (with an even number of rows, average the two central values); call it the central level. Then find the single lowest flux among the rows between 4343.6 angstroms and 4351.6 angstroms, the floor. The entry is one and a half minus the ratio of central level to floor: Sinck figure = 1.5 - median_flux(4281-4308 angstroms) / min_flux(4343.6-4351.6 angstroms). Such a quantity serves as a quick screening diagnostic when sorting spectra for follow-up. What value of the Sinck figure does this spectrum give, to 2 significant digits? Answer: 0.23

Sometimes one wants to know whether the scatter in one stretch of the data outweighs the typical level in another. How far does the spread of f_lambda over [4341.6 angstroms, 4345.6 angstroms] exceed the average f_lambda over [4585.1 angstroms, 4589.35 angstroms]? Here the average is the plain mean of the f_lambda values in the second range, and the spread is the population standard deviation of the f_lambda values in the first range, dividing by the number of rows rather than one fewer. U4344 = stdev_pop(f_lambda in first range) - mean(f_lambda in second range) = -4.1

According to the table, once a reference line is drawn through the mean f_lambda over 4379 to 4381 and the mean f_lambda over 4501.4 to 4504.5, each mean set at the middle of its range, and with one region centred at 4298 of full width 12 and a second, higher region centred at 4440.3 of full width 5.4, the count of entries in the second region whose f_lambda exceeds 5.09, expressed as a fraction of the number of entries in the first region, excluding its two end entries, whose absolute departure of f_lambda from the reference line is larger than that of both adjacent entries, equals 1.0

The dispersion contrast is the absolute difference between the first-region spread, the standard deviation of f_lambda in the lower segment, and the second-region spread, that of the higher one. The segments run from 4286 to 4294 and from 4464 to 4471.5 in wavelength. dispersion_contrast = 0.11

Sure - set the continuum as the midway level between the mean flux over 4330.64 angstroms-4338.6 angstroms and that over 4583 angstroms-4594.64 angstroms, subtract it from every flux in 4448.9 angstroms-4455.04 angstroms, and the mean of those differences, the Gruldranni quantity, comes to 0.13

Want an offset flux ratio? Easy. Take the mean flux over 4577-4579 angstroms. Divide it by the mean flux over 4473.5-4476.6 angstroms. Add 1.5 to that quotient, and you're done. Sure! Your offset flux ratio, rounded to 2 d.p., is 2.55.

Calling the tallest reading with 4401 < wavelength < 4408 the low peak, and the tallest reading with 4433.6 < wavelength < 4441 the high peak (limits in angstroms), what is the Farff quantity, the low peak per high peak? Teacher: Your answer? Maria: 0.96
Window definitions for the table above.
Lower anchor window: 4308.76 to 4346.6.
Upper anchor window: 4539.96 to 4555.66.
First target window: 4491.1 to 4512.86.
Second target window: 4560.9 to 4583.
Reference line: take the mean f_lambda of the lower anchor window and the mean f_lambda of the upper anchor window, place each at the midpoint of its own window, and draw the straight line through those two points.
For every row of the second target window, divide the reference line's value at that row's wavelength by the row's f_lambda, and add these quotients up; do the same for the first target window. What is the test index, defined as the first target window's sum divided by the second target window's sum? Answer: 0.95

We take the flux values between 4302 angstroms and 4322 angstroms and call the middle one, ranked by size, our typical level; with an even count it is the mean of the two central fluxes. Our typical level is 3.97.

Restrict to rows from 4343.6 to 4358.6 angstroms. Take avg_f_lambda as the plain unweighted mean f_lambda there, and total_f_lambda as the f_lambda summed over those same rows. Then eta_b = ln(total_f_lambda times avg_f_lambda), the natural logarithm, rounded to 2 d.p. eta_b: 5.64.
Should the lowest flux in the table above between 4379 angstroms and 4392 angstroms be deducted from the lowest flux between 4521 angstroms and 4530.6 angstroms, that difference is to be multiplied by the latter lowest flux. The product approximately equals 7.1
